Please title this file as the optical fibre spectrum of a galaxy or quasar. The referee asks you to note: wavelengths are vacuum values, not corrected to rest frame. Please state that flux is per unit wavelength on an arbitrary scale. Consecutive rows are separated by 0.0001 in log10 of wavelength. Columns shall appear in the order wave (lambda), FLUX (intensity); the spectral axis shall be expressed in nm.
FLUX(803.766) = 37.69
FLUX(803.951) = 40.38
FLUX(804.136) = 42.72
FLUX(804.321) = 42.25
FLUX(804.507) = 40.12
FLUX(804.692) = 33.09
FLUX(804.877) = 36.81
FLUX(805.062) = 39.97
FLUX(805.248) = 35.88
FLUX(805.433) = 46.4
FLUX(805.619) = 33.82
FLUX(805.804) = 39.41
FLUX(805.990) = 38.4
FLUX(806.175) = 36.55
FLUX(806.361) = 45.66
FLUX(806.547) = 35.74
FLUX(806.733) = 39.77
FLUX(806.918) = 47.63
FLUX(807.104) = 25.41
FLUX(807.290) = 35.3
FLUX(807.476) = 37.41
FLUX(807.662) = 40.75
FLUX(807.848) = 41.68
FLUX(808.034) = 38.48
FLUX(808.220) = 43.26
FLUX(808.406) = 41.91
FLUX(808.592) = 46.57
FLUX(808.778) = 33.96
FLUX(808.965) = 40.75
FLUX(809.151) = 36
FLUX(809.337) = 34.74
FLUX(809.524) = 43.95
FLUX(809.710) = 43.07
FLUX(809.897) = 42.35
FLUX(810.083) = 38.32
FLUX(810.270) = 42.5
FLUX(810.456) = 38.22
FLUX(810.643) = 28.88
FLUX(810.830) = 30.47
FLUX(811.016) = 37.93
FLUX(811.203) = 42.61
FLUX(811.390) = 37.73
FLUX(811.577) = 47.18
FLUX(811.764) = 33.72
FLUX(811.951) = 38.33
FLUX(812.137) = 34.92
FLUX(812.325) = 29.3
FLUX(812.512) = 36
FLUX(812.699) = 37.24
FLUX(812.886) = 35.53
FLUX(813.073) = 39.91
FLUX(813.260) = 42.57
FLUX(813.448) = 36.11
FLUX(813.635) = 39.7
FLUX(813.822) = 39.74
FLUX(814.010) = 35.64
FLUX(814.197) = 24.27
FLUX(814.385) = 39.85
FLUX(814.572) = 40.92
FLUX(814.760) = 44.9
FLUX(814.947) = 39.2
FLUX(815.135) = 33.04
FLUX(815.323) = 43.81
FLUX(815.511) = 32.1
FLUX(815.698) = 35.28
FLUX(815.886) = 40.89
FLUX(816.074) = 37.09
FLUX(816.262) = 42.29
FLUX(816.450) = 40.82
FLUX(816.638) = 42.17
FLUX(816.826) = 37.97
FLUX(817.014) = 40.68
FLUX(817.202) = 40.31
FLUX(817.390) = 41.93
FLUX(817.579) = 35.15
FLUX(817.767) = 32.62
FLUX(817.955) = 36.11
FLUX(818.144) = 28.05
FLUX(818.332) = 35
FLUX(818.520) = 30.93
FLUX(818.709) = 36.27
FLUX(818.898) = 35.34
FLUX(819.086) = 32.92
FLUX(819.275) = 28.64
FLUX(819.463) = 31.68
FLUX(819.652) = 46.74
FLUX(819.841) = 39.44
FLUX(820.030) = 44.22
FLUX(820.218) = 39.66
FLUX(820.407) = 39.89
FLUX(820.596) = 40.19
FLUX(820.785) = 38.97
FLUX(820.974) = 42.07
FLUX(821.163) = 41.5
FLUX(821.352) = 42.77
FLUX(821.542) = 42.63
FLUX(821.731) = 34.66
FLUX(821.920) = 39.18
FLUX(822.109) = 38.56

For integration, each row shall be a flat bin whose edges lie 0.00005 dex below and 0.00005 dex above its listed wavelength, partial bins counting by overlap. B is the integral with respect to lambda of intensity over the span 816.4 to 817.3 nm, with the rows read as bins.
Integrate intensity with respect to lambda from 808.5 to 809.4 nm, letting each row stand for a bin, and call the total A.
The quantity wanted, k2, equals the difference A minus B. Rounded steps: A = 34.7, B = 36.36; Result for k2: -2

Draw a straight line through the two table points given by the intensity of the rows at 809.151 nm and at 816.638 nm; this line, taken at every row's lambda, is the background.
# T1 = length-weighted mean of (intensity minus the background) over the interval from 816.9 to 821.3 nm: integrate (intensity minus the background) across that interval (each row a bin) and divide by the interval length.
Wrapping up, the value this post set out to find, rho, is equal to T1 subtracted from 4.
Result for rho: 10.8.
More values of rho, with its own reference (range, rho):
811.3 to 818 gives 6.6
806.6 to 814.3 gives 3.0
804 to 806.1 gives -2.4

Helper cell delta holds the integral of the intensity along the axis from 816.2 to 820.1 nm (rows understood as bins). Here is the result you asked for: 144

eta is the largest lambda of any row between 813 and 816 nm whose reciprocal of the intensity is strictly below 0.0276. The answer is 815.886 nm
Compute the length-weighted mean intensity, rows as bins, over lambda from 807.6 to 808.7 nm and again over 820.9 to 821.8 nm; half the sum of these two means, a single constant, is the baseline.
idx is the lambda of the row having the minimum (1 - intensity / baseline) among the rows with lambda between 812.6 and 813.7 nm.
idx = 813.260 nm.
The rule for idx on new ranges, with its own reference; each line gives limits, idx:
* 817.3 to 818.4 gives 817.390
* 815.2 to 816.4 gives 815.323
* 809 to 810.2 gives 809.524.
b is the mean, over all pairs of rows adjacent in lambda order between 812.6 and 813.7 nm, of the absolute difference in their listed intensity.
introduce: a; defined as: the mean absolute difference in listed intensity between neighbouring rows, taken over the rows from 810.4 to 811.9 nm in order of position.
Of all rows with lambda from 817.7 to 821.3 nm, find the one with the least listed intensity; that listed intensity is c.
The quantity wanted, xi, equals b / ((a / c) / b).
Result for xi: 55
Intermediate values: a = 7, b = 3.8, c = 28.05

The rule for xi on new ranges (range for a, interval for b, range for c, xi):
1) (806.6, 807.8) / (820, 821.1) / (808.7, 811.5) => 11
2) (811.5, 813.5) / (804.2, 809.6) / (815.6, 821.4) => 205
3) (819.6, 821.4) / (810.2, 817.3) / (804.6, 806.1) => 351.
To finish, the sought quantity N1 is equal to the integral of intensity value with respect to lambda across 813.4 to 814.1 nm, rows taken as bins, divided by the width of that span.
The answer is 37.9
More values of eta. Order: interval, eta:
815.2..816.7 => 816.638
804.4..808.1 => 808.034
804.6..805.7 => 805.433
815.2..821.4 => 821.352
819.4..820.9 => 820.785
